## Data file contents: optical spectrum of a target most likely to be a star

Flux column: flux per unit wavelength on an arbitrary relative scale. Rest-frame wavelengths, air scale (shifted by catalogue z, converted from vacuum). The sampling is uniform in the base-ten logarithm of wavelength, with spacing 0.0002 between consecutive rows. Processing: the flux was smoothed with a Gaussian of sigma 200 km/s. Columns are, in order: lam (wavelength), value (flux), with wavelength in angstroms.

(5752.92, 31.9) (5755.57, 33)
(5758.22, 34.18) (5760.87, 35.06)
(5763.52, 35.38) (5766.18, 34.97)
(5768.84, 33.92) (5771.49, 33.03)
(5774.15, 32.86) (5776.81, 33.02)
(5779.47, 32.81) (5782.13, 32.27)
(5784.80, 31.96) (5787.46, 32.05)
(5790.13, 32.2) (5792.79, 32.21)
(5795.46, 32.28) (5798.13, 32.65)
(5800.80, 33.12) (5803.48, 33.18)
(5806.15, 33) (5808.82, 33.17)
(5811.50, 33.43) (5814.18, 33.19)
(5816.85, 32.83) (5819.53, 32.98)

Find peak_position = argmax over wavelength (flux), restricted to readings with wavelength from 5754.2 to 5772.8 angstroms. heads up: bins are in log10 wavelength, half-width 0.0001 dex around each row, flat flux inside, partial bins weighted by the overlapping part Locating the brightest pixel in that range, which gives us 5763.52 angstroms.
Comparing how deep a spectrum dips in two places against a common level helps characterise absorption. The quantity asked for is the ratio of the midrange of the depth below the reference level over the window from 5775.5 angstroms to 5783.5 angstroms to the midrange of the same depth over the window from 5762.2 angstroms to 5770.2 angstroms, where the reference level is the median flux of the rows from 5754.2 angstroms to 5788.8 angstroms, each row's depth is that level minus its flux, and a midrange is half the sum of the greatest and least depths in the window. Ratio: -0.23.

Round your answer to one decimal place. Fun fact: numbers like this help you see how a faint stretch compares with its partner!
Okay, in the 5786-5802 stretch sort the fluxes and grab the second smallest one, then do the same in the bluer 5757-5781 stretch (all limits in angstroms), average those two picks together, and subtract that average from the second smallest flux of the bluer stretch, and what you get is 0.3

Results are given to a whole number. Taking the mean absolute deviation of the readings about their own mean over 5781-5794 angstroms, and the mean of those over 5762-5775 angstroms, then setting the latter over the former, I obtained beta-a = 320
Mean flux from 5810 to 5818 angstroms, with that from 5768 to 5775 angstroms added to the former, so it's 66.4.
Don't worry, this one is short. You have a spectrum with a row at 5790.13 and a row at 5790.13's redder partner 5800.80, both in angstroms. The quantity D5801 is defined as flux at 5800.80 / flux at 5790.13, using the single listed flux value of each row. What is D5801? 1.03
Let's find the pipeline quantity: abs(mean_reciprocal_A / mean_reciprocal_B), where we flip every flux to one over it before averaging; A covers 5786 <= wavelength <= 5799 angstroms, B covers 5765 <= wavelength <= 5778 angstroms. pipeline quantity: 1.04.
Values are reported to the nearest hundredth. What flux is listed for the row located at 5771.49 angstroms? 33.03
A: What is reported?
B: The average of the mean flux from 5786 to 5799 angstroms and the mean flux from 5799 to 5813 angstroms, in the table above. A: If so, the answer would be 32.7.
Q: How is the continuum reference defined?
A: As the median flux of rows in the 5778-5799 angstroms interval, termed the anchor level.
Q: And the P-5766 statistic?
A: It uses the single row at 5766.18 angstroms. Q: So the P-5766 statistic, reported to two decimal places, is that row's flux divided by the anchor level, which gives 1.08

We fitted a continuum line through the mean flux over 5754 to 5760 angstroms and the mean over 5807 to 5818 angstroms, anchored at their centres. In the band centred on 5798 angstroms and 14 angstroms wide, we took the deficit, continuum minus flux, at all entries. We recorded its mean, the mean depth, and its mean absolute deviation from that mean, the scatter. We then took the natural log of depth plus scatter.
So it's 0.0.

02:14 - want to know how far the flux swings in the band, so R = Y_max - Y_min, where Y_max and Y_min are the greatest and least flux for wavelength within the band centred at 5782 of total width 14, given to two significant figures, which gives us 1.1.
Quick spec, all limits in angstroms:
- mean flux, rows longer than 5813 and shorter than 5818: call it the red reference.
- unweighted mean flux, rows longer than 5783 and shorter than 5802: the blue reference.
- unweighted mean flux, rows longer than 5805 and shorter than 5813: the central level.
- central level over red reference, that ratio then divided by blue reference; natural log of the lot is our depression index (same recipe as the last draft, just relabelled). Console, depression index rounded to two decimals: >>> -3.47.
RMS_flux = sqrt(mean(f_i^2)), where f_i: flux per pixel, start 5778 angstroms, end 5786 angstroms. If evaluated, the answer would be 32.3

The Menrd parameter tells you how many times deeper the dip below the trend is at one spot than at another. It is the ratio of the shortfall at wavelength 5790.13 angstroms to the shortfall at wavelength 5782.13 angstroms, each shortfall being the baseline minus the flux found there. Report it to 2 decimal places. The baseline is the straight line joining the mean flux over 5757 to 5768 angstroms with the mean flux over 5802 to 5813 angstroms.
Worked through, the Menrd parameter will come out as 0.88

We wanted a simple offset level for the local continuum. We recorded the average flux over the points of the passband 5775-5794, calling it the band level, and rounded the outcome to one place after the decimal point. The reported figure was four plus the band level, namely 36.4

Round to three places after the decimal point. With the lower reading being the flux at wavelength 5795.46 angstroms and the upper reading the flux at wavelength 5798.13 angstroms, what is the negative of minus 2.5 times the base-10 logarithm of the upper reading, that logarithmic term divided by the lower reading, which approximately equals 0.117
